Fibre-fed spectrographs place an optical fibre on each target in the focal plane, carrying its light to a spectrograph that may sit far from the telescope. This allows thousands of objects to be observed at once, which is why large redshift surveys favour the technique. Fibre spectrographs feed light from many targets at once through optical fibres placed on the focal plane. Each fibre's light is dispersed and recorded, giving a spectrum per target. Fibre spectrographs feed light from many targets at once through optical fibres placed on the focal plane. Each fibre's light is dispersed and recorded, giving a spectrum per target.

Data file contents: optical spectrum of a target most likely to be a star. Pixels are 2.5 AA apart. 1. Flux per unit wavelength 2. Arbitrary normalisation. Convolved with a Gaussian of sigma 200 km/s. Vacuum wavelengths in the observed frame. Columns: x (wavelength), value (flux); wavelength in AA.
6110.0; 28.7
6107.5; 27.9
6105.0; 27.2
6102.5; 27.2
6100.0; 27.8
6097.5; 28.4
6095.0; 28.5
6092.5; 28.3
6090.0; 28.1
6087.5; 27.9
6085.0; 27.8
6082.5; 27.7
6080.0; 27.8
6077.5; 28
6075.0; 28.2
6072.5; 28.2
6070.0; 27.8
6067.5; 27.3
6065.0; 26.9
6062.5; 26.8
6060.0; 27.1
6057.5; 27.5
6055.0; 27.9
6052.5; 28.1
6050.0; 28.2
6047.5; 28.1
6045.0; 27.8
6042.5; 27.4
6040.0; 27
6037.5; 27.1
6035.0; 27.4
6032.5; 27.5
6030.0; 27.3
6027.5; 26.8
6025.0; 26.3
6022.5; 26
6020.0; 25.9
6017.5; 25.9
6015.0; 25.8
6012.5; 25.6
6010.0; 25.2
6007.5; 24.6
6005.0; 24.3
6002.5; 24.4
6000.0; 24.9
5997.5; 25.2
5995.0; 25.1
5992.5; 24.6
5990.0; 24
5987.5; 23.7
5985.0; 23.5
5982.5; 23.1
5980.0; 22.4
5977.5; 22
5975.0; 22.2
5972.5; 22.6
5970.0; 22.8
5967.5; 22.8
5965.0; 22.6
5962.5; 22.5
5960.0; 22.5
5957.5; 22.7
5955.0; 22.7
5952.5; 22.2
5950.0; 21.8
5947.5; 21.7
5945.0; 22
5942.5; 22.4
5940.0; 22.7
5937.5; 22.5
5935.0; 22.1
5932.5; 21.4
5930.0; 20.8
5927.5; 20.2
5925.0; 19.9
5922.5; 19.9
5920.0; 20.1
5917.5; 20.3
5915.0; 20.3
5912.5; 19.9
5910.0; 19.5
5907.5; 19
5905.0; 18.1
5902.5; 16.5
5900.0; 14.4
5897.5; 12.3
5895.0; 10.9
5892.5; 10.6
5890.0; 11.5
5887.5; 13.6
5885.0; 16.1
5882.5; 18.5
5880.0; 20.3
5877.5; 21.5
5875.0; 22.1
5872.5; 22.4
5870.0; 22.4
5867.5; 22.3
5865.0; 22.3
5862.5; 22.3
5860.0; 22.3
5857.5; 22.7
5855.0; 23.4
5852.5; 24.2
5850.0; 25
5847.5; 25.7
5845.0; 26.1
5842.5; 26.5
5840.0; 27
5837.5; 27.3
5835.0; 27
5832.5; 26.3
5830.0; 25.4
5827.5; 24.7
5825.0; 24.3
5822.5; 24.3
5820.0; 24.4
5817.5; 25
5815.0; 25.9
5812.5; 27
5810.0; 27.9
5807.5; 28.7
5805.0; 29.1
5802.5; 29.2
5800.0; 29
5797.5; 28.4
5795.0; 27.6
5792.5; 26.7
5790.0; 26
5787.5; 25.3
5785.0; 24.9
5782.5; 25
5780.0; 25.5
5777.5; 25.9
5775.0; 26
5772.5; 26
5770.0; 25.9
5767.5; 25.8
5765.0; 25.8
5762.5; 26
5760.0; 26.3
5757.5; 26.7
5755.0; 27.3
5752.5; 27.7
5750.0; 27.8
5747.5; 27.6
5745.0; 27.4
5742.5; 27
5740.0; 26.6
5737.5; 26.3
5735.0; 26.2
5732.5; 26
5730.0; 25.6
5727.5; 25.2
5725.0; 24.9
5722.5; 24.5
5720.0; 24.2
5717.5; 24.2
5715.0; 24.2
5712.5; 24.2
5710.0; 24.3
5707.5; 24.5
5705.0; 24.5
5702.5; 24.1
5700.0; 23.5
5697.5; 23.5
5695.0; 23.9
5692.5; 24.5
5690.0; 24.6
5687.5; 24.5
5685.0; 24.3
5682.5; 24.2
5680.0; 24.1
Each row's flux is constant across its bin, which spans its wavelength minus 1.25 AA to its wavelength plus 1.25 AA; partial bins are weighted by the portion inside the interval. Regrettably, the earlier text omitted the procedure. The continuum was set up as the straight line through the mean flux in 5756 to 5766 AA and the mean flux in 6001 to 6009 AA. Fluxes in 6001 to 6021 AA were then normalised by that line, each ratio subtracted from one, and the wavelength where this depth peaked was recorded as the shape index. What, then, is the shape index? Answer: 6005.0 AA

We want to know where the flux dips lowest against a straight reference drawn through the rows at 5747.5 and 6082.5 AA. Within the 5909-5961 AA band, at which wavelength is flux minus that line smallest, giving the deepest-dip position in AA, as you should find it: 5910.0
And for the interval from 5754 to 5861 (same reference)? 5860.0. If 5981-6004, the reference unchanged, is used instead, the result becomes 5982.5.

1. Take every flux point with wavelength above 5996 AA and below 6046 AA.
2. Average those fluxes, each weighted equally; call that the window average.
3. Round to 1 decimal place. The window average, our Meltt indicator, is 26.1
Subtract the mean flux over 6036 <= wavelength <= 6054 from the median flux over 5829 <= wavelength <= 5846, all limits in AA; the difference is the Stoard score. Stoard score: -1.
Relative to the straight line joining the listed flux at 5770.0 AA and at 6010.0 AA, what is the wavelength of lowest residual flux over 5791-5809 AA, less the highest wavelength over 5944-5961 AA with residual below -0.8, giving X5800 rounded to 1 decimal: -167.5 AA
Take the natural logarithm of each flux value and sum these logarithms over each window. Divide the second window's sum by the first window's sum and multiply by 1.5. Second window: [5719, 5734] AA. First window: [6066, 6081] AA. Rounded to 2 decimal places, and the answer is 1.45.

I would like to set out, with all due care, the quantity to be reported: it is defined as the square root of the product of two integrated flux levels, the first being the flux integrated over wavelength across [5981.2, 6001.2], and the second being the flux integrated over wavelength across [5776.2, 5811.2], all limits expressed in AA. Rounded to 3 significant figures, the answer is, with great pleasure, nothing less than 678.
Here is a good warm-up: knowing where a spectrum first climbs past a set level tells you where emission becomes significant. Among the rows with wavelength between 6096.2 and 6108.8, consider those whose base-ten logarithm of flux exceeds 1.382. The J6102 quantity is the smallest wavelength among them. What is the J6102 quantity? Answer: 6097.5 AA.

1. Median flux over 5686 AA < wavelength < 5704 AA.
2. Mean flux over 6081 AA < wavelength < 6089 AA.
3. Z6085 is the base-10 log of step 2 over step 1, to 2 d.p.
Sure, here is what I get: 0.06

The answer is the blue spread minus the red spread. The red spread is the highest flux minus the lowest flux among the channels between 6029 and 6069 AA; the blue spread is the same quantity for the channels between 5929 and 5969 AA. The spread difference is 0.6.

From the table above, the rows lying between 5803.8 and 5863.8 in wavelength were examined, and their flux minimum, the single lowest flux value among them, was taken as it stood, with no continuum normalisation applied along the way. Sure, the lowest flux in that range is 22.3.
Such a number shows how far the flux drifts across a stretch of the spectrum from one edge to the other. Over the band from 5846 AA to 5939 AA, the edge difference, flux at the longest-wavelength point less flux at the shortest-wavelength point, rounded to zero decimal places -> -3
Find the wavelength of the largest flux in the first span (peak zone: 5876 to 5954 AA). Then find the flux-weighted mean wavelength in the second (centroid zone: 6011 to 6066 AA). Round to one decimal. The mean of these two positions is 5989.5 AA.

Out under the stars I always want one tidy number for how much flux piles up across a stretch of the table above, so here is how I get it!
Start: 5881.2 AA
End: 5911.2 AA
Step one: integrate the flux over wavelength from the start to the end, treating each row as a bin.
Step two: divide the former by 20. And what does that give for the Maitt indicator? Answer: 22.6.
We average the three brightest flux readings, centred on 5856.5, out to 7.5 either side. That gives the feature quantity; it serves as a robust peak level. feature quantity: 24.2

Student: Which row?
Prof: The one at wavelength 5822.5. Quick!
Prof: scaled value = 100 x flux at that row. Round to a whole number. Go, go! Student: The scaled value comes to 2430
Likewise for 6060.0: 2710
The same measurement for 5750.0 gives 2780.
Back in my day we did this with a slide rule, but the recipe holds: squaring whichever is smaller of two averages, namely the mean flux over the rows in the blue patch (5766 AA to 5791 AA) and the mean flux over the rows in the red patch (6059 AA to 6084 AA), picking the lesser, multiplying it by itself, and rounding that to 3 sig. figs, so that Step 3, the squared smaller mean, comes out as 657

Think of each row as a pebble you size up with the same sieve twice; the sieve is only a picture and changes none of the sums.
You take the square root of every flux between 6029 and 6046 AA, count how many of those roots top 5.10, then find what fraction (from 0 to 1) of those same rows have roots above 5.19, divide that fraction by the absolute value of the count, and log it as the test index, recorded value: 0.14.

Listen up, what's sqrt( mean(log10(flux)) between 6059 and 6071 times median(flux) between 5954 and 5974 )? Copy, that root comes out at 5.7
